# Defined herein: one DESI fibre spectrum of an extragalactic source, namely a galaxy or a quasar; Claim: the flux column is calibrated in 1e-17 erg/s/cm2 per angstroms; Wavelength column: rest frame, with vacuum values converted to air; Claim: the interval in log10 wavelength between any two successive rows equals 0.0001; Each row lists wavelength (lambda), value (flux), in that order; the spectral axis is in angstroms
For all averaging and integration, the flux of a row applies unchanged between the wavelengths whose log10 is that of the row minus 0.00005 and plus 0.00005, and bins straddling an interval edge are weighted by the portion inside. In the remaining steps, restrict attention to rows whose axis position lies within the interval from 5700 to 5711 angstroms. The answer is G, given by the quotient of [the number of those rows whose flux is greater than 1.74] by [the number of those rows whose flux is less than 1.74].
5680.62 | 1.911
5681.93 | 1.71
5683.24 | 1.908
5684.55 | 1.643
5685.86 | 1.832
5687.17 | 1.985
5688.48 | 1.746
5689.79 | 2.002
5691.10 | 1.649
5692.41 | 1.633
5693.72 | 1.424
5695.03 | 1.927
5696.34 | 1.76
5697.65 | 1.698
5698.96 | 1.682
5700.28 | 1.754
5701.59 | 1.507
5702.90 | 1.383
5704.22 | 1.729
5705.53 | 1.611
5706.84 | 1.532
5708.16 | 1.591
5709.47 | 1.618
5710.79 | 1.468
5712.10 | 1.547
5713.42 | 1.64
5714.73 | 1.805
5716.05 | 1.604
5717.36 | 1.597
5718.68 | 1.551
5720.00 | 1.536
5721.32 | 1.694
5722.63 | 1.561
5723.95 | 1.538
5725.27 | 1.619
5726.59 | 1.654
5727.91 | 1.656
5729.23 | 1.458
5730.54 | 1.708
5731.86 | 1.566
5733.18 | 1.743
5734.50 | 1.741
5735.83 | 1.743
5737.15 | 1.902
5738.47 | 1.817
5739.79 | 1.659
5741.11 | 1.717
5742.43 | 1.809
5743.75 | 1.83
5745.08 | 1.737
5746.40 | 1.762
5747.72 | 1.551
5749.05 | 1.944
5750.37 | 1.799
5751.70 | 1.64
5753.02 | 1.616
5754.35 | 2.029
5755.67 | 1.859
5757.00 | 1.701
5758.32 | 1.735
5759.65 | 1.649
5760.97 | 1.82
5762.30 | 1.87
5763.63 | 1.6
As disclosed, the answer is 0.1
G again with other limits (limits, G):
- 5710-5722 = 0.1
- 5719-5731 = 0.0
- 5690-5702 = 0.5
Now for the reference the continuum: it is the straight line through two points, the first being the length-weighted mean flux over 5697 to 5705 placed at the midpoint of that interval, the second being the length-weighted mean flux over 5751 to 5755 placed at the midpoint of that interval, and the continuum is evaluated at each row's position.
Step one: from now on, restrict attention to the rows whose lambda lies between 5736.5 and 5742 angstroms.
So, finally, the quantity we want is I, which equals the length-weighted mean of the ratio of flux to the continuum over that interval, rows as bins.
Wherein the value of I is 1.03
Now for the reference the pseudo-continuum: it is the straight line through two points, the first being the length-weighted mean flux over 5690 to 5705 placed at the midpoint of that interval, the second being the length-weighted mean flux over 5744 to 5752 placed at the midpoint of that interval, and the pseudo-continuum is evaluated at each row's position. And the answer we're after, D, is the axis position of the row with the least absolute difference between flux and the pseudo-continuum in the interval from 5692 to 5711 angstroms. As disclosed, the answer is 5692.41 angstroms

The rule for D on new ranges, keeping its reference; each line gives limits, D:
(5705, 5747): 5745.08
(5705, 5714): 5713.42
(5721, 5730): 5721.32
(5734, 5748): 5745.08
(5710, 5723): 5721.32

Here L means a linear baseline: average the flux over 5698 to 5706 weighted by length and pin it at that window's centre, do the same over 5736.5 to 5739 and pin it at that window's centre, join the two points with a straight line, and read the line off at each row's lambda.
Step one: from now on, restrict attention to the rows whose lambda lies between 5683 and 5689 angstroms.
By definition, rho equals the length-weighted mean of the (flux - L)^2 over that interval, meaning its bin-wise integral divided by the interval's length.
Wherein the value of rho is 0.115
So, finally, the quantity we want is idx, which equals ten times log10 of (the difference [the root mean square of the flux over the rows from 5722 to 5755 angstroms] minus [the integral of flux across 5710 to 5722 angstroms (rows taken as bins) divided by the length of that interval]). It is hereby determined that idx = -10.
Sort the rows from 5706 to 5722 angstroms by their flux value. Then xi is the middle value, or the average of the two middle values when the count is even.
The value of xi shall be 1.59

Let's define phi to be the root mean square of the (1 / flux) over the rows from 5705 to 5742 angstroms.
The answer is 0.61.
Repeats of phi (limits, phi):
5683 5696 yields 0.57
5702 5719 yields 0.63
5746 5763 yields 0.57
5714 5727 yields 0.62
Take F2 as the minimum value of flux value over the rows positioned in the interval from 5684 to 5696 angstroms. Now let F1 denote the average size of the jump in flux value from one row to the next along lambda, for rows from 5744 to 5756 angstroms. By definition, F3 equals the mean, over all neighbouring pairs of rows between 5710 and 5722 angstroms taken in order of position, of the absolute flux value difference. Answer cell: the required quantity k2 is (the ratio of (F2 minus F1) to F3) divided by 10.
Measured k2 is 1.3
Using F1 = 0.19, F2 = 1.424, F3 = 0.10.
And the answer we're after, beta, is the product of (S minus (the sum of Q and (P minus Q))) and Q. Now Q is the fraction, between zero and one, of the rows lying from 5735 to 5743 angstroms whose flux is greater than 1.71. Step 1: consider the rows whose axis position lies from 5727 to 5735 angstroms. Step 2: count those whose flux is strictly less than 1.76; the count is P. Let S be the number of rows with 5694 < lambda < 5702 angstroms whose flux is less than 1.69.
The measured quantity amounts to -3.3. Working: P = 6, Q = 0.83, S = 2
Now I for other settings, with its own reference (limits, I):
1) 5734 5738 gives 1.05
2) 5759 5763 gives 1.00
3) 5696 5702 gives 1.04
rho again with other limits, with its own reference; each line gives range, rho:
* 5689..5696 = 0.076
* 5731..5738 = 0.018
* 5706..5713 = 0.015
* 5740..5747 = 0.021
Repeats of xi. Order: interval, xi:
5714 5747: 1.69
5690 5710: 1.63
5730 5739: 1.74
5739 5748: 1.74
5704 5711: 1.60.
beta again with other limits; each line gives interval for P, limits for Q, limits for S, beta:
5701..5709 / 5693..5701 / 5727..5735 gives -1.5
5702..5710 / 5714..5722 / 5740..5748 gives -0.8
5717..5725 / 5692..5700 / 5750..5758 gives -1.3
